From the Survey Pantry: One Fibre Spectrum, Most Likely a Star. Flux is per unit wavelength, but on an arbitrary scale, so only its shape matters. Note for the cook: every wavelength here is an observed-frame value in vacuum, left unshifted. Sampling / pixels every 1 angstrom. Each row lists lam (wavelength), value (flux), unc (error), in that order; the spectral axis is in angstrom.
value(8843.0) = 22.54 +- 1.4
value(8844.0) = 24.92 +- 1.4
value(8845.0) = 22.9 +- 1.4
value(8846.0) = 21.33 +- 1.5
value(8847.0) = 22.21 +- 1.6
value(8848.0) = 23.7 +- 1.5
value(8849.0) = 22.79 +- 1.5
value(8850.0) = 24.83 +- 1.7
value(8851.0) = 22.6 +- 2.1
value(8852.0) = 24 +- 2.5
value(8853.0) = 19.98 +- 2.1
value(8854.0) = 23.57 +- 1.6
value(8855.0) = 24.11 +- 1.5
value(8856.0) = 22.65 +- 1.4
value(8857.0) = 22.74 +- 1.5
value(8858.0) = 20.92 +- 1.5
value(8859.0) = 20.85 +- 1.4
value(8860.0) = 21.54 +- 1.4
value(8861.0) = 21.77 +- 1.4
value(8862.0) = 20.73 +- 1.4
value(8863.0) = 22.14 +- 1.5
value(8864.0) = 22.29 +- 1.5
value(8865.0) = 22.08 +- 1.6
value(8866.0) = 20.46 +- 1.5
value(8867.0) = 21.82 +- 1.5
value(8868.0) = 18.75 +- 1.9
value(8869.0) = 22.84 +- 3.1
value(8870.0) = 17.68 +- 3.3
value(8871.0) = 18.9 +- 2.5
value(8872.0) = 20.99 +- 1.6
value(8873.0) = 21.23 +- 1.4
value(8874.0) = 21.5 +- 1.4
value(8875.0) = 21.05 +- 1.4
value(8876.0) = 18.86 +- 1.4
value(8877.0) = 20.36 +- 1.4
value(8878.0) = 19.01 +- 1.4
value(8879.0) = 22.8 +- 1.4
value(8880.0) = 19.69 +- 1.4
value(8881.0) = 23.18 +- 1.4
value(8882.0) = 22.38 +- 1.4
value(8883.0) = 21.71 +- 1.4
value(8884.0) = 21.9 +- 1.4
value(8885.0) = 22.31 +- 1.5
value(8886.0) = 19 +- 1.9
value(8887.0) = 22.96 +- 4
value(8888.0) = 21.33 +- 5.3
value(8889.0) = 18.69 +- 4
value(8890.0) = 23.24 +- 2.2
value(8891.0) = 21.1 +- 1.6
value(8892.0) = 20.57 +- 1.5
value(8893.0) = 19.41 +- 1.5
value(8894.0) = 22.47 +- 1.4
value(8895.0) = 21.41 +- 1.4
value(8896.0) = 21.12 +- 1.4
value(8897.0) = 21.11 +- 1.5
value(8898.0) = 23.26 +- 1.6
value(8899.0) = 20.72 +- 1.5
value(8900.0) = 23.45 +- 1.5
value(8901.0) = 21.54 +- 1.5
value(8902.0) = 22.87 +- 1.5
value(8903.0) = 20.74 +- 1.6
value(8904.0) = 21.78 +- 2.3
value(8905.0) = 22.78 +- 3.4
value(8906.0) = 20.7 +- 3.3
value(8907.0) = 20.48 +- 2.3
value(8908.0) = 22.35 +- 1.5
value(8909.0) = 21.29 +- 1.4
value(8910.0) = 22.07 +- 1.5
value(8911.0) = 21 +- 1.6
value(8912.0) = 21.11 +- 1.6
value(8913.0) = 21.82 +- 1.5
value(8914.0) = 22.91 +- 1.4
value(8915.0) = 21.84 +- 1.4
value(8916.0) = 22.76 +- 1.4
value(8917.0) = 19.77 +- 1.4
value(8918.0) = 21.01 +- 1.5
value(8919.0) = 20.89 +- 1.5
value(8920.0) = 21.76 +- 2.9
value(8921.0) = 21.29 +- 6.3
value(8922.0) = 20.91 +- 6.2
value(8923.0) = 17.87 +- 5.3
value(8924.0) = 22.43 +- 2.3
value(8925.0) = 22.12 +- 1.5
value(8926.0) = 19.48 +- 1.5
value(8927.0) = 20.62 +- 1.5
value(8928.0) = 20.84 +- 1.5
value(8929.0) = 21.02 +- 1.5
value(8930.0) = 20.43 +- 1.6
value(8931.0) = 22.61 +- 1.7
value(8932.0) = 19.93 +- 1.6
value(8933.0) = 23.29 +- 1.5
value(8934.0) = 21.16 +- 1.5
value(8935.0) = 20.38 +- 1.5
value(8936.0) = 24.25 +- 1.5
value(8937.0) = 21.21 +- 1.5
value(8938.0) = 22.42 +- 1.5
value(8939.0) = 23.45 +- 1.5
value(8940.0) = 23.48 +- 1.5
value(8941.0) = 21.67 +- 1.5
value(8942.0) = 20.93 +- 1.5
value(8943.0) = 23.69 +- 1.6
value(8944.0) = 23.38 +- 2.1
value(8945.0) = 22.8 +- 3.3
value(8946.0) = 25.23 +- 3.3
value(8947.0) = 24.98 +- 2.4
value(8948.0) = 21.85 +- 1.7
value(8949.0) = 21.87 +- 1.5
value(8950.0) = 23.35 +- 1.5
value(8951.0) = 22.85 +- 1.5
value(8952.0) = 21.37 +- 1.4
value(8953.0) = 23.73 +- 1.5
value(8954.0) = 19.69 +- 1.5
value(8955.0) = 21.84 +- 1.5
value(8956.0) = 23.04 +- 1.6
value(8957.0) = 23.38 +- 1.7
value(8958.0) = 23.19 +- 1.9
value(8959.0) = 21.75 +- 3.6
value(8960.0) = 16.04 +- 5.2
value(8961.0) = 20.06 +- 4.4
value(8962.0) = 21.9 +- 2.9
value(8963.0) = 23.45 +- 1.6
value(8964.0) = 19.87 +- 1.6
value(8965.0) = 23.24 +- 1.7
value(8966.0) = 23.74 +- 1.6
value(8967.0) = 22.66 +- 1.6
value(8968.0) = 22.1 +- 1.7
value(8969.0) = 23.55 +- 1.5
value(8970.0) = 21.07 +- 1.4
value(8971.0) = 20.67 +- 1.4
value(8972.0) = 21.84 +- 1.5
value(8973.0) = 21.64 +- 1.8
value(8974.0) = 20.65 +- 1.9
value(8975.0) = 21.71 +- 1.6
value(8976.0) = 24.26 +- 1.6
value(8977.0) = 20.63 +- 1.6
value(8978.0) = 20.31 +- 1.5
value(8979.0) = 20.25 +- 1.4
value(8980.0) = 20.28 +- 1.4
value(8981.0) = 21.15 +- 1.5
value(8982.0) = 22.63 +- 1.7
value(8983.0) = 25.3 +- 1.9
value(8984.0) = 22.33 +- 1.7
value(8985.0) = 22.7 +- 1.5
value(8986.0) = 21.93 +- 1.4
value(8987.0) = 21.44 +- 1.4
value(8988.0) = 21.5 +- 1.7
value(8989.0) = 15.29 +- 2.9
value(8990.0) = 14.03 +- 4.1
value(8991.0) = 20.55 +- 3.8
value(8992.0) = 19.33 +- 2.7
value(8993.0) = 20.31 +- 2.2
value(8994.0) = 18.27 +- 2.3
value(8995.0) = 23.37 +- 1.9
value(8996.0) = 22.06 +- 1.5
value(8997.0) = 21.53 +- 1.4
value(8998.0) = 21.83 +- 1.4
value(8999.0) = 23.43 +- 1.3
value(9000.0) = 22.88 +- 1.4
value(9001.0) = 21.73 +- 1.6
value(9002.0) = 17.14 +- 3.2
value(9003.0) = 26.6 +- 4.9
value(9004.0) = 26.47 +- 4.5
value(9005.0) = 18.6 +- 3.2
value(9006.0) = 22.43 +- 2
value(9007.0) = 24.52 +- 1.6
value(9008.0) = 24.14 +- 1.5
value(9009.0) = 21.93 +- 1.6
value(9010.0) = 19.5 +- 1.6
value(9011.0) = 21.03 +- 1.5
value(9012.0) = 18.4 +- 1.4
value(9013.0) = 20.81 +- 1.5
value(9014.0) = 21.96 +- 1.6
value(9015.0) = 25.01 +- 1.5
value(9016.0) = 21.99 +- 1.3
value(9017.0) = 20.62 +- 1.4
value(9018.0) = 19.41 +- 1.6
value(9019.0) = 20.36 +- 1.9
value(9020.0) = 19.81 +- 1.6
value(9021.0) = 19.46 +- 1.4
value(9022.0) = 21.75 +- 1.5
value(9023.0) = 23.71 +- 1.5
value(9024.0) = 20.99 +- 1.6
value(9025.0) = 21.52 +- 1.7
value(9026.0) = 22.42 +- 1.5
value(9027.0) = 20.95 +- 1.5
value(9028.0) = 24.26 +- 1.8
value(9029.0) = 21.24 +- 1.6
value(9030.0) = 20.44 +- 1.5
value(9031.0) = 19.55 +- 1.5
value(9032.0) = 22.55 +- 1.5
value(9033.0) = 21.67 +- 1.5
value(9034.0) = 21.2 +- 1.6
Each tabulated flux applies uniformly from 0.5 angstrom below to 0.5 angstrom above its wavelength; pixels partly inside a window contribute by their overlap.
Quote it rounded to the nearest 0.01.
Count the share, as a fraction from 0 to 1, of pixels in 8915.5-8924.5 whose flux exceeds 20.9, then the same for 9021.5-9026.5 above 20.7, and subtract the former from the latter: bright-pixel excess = 0.33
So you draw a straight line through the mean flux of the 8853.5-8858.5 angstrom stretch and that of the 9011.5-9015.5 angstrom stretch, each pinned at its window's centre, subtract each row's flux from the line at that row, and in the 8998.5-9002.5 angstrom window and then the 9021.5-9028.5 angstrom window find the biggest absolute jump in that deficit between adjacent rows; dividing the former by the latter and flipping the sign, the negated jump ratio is -1.4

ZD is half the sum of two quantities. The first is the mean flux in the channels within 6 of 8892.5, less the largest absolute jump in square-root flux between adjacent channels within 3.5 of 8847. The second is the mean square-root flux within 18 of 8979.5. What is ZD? 12.90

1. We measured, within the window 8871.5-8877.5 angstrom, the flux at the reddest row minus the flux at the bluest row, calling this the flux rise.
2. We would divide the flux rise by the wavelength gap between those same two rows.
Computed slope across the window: -0.13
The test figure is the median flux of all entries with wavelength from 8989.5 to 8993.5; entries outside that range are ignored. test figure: 19.8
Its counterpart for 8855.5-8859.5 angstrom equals 21.8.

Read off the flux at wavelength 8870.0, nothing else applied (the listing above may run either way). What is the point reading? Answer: 17.68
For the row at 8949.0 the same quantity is 21.87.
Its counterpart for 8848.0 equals 23.7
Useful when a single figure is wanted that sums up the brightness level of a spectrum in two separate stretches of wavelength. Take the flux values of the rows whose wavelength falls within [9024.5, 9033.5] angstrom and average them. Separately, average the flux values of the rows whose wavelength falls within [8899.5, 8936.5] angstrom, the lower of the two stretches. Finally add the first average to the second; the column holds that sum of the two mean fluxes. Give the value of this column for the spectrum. 43.1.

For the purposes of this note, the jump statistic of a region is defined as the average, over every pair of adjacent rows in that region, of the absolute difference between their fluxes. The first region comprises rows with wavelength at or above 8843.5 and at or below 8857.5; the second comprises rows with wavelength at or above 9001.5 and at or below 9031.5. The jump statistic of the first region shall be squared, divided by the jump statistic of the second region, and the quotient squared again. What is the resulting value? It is 1.7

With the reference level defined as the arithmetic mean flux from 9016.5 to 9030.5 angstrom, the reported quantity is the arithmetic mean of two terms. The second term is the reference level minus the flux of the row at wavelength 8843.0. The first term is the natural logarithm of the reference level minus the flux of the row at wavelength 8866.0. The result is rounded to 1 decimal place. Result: -0.8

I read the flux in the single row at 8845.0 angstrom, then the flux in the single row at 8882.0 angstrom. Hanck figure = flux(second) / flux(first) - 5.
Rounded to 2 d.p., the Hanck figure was -4.02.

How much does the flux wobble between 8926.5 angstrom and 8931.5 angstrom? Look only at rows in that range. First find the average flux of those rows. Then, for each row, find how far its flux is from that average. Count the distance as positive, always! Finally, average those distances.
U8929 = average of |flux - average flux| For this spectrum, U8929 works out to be 0.6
